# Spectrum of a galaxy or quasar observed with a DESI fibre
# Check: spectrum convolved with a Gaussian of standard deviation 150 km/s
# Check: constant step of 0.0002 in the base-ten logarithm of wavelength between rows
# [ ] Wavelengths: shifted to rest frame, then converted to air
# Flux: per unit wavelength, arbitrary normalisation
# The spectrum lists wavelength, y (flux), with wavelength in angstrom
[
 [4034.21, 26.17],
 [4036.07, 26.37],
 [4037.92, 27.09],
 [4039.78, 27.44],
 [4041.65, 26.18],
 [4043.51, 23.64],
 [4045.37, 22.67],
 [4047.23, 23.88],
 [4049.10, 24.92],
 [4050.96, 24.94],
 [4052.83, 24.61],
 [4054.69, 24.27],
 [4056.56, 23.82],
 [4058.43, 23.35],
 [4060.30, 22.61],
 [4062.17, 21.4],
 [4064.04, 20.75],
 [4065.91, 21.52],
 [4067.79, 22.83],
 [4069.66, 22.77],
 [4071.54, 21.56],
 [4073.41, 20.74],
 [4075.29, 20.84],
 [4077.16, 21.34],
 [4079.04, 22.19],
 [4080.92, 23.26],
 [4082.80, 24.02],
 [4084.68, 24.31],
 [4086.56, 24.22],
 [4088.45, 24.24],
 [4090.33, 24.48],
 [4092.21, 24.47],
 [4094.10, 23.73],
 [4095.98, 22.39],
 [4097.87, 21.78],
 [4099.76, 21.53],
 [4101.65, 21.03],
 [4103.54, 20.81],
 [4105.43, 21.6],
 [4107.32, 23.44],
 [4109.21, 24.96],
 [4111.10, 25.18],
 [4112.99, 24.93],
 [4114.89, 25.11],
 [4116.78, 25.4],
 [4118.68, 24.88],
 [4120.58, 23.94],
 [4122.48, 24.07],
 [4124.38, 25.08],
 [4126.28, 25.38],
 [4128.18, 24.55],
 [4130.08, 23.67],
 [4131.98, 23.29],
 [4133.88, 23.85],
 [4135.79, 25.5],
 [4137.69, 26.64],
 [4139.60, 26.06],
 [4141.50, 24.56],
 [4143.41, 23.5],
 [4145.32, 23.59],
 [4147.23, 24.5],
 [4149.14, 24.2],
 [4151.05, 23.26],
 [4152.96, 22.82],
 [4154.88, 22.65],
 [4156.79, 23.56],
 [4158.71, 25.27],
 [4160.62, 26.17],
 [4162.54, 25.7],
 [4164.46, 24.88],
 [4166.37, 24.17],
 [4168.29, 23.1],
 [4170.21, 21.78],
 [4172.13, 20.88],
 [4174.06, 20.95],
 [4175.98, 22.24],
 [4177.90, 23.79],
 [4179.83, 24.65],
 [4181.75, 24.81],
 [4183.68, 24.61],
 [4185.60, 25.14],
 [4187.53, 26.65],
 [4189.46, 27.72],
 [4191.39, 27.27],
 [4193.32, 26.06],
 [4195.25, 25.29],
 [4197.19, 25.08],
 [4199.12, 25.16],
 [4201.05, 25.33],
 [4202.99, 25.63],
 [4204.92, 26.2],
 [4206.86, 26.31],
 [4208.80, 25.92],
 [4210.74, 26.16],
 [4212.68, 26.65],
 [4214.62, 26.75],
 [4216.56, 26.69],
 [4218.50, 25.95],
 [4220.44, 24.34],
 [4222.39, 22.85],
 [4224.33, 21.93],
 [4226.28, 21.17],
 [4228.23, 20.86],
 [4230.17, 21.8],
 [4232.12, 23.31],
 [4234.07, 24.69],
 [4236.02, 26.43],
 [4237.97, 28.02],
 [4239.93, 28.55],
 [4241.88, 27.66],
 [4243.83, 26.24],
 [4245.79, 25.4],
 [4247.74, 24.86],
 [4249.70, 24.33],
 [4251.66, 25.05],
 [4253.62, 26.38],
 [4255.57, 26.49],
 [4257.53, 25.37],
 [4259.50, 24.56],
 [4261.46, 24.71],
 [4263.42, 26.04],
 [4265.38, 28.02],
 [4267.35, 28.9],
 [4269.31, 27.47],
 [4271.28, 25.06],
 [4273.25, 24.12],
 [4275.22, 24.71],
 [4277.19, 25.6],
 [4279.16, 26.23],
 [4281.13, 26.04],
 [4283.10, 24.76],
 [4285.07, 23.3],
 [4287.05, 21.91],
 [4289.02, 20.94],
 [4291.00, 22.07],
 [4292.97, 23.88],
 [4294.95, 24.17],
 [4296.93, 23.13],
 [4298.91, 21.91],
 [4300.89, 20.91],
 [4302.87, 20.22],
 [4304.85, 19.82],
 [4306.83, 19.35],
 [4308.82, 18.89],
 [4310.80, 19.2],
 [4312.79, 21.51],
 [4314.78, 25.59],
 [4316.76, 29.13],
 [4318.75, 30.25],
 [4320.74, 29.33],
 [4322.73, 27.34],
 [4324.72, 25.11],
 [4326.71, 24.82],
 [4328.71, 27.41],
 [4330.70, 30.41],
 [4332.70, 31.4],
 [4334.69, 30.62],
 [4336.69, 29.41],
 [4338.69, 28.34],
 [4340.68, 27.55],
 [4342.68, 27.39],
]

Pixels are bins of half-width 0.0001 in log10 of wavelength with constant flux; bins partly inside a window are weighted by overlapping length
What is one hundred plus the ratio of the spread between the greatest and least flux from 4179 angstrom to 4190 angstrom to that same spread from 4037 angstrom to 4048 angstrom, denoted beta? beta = 100.7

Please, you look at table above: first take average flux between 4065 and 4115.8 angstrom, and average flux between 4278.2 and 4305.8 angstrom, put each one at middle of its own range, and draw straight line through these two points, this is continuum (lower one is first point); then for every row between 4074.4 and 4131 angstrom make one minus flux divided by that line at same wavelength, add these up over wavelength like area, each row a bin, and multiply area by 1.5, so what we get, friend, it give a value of -2.4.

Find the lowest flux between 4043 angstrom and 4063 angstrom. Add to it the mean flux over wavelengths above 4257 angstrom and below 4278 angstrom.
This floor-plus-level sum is 47.3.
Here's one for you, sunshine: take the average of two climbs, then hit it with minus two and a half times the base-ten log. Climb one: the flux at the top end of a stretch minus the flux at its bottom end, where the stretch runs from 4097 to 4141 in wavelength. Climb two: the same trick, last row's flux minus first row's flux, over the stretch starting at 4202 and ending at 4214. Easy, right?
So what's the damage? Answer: -1.1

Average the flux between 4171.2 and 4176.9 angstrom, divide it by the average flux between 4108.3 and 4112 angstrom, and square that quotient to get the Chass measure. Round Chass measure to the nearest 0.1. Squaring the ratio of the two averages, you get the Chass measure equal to 0.7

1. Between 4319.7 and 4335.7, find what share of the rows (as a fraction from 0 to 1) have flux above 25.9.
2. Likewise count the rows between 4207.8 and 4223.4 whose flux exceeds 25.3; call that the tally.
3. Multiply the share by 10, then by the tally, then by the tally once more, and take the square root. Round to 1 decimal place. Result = 16.4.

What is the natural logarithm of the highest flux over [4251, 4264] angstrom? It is 3.28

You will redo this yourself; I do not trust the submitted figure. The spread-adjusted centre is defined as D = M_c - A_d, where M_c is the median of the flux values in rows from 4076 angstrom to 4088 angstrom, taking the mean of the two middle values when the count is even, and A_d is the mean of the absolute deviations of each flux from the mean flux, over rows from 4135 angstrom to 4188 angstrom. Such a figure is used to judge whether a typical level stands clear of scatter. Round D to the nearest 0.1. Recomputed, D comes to 22.4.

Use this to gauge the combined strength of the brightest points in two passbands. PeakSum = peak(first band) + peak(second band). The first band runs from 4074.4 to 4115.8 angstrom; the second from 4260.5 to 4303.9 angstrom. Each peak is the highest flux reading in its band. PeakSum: 54.1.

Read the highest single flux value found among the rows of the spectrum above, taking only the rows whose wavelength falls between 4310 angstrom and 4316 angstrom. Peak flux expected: 25.59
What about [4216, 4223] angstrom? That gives 26.69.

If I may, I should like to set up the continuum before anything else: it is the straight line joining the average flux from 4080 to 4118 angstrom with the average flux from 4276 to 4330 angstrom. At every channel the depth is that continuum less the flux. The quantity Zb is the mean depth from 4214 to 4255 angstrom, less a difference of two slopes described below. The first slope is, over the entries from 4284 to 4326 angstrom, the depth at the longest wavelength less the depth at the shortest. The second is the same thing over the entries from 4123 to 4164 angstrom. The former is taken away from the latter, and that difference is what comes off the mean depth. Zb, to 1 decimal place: -2.4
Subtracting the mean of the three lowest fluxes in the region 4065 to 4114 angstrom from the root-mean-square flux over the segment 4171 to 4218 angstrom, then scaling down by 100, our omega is 0.045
